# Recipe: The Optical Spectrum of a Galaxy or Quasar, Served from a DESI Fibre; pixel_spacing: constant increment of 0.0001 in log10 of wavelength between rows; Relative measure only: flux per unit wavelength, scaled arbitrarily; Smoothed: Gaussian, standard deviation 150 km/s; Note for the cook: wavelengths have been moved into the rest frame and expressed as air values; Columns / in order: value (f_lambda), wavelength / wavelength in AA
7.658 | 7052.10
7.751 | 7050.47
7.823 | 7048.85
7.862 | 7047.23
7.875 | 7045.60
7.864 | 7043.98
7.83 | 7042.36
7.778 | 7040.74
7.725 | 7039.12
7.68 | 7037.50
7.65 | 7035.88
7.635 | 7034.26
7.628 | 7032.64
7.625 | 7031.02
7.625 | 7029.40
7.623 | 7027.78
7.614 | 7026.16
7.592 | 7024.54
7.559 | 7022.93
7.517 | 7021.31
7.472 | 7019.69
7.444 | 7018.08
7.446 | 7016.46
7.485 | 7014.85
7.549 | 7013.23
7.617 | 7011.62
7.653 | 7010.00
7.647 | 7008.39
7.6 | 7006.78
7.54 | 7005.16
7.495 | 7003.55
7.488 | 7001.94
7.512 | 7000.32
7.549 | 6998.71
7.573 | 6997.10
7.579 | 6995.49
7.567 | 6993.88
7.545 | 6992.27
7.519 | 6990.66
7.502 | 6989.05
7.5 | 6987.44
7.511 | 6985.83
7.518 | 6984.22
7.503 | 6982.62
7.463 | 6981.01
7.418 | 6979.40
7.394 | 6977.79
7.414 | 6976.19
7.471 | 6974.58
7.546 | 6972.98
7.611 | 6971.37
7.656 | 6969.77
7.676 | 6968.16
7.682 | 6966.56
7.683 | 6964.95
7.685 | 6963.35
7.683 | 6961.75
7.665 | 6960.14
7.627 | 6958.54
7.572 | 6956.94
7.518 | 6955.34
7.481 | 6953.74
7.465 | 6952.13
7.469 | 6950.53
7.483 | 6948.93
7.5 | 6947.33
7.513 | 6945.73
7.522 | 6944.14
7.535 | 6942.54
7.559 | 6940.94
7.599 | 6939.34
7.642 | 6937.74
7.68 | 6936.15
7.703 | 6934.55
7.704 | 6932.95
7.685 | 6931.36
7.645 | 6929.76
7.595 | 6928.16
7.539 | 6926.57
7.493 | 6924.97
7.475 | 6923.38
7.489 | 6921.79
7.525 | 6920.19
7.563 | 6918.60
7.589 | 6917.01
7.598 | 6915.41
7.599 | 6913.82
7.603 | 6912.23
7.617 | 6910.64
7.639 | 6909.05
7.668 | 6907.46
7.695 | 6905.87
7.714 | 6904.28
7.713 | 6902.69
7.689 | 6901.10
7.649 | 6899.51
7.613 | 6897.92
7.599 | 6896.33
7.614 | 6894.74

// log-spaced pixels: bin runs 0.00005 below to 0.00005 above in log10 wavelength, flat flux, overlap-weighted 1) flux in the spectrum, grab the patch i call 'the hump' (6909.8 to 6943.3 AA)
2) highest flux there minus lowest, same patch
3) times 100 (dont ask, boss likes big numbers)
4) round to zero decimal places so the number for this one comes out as 23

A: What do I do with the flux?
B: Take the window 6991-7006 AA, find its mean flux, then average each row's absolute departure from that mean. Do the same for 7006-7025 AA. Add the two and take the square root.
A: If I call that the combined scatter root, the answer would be 0.30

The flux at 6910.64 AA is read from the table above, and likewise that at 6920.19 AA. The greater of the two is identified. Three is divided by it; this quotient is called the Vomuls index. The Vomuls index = 0.394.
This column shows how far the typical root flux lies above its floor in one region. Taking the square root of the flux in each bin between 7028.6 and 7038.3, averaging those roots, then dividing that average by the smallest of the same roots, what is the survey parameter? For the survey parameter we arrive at 1.001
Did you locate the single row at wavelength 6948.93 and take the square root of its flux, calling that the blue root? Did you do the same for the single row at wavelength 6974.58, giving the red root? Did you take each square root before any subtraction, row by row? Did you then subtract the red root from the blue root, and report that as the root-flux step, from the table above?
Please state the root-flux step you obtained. 0.00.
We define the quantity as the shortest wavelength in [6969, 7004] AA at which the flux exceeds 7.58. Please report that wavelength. 6969.77 AA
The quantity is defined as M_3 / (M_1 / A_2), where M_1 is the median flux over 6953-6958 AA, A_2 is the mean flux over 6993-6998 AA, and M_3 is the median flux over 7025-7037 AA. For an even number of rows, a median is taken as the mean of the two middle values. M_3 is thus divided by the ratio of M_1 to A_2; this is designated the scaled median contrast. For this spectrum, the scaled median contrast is 7.68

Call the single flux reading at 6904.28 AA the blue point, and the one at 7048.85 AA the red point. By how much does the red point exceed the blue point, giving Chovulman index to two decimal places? 0.11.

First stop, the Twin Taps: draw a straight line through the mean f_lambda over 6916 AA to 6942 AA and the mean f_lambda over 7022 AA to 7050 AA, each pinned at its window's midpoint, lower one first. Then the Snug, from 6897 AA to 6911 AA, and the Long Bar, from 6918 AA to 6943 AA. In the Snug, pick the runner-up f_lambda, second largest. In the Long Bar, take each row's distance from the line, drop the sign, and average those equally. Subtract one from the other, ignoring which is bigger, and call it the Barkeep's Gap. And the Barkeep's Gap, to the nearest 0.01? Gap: 7.65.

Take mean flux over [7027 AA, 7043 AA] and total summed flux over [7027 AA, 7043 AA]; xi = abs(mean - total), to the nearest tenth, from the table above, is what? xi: 69.1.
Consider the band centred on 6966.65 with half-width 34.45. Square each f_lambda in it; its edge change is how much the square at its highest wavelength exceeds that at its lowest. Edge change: -2.9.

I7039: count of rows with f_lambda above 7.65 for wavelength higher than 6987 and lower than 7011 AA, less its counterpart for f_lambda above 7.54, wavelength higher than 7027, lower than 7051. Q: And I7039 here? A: -14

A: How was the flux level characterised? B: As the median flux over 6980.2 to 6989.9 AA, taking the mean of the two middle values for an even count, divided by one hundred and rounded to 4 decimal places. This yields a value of 0.0750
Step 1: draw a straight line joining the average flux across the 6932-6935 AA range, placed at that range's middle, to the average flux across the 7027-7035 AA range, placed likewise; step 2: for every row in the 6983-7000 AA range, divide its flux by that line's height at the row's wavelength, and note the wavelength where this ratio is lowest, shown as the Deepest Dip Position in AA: 6987.44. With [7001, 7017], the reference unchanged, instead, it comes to 7016.46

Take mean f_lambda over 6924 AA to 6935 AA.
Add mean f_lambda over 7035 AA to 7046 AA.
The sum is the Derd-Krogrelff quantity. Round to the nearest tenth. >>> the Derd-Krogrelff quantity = 15.4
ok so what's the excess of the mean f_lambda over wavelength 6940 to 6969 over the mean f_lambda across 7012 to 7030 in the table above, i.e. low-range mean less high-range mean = 0.03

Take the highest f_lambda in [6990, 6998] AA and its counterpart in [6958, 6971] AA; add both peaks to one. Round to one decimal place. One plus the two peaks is 16.3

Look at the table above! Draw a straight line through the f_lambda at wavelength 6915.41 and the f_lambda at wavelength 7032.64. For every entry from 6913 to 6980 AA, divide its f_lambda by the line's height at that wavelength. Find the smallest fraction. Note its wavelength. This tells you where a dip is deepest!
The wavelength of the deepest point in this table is 6977.79 AA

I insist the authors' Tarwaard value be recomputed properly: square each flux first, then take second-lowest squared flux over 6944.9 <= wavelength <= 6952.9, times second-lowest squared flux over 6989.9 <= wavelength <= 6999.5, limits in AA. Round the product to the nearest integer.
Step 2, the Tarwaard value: 3176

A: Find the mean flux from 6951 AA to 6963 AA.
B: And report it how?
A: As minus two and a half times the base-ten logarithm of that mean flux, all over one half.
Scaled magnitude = -4.40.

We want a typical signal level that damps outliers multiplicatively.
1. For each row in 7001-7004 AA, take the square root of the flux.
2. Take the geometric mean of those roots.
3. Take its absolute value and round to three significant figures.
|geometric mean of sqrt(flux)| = 2.74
